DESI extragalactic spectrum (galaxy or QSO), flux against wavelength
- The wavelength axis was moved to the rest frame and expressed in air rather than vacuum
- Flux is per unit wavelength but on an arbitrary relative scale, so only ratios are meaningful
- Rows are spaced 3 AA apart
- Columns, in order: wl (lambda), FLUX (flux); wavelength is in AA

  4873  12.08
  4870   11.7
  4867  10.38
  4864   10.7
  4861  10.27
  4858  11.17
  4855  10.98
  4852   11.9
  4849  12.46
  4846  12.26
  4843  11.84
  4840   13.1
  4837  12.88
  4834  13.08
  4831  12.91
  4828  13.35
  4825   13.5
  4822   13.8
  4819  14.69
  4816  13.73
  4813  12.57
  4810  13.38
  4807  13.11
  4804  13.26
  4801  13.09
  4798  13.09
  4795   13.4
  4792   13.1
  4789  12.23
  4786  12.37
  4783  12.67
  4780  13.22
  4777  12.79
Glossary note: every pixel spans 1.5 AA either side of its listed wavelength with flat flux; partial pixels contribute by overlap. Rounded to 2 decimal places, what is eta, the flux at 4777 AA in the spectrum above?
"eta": 12.79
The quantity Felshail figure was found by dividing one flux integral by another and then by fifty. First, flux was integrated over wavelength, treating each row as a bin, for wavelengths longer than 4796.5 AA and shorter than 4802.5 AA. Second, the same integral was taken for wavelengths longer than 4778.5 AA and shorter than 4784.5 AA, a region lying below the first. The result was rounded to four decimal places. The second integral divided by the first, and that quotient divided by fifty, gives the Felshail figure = 0.0198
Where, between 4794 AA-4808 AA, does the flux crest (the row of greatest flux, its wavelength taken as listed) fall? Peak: 4795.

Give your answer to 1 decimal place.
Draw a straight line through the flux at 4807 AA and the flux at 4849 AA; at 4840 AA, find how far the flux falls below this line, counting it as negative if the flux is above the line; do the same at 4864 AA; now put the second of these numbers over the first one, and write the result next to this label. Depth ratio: -3.1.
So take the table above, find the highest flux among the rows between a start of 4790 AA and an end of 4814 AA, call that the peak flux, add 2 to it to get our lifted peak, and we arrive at 15.4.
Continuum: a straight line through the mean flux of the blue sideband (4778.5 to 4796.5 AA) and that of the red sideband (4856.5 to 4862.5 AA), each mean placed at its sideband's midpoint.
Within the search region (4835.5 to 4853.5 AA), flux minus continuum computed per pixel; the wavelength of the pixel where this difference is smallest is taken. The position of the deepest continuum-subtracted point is 4843 AA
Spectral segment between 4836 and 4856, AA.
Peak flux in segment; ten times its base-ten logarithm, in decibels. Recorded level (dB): 11.2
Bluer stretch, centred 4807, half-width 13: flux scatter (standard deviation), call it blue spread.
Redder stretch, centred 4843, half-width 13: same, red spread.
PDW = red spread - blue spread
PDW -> 0.12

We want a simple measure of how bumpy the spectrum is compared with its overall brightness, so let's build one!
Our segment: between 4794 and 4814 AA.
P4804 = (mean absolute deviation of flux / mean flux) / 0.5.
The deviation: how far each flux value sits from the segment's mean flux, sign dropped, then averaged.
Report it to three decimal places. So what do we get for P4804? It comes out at 0.028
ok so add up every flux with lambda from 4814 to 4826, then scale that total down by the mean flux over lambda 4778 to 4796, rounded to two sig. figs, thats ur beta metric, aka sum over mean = 4.3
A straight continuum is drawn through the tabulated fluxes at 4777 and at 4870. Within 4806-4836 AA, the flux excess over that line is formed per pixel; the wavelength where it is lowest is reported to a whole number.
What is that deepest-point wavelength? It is 4813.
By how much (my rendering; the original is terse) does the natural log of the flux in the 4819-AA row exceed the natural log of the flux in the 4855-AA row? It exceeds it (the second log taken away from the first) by 0.29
